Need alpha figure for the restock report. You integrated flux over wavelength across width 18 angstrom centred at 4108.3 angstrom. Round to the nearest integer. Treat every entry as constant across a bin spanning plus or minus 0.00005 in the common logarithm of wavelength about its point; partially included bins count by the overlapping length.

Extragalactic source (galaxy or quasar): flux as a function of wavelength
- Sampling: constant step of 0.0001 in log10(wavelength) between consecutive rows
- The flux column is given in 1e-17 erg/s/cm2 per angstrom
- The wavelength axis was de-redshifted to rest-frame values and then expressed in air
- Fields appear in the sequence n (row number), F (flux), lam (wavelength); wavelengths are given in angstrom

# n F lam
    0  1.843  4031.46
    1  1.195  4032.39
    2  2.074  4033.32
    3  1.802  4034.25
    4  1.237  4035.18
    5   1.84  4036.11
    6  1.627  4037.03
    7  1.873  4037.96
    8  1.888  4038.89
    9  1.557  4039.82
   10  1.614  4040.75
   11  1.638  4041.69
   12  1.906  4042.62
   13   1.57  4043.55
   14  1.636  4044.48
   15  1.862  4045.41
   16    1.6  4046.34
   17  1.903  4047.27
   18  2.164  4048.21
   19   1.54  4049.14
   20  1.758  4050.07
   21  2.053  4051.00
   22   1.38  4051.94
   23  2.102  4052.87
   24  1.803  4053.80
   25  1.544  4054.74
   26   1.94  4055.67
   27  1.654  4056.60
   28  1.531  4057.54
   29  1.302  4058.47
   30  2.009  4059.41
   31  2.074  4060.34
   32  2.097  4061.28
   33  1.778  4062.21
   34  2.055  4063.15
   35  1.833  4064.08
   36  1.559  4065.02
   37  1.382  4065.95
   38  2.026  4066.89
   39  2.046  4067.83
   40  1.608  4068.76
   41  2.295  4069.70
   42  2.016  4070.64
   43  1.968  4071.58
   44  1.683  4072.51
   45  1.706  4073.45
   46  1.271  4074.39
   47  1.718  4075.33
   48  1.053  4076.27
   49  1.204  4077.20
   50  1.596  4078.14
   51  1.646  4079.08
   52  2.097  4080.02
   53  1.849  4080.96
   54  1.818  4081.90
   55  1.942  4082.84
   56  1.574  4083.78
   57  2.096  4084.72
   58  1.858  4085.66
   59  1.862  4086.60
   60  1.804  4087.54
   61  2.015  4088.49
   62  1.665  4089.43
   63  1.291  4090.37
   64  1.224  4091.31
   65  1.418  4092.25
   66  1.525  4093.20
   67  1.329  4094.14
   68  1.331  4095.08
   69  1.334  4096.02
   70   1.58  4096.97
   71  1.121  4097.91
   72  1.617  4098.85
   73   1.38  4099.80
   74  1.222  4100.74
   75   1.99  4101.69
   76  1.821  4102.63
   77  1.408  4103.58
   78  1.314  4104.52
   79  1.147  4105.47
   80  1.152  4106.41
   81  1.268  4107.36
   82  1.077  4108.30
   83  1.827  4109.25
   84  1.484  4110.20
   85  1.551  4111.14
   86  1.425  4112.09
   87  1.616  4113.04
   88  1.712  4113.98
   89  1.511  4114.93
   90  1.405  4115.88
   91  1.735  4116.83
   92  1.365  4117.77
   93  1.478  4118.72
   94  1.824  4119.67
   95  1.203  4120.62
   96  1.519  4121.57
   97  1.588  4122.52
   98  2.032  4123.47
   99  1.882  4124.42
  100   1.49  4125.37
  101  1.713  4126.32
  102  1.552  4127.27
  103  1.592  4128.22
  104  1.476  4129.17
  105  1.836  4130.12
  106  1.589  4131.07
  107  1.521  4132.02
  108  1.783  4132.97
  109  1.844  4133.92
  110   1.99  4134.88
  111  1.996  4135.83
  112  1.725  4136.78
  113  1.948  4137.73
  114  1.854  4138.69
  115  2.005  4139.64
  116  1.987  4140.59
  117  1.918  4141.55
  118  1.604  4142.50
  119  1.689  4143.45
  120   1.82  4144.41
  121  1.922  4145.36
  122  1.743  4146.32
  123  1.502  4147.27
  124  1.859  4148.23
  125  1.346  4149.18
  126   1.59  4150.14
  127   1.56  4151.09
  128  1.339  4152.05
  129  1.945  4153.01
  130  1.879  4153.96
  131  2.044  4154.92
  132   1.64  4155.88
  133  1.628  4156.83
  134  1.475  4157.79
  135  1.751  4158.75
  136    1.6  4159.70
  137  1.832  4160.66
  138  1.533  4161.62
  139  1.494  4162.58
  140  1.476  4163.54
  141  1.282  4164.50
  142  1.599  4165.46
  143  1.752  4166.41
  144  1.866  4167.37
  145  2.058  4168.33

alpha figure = 27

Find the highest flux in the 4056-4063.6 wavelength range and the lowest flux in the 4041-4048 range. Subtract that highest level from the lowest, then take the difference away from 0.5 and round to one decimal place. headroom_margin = 1.0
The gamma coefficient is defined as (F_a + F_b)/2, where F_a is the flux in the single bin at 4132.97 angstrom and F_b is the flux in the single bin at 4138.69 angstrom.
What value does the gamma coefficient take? 1.82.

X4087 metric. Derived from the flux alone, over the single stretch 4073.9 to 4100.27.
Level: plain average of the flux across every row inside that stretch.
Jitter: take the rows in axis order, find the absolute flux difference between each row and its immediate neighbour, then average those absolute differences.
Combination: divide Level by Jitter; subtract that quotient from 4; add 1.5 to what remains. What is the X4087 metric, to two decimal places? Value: -0.87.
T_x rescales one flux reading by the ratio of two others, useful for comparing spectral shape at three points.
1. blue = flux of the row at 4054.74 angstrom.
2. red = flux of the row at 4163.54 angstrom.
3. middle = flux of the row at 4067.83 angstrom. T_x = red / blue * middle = 1.96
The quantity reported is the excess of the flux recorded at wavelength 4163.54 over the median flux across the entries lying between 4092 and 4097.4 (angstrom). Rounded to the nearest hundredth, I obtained 0.10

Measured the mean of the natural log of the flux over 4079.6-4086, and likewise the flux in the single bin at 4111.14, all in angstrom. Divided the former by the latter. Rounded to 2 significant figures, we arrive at 0.41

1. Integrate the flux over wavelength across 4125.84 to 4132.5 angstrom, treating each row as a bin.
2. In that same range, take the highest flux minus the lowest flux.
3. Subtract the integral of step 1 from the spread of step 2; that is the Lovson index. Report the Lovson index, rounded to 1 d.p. -10.4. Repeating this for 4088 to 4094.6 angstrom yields -9.1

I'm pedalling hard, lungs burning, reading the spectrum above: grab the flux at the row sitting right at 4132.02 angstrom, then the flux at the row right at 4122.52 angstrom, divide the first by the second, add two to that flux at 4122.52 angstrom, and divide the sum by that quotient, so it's 3.75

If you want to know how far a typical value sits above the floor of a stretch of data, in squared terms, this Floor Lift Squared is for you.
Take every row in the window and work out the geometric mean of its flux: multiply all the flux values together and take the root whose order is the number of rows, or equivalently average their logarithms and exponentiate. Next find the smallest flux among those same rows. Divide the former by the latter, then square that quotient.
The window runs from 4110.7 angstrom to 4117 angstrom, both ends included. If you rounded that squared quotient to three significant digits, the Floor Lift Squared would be 1.23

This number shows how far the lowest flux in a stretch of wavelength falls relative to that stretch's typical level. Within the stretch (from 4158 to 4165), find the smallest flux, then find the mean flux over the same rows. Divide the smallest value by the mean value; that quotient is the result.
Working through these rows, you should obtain 0.82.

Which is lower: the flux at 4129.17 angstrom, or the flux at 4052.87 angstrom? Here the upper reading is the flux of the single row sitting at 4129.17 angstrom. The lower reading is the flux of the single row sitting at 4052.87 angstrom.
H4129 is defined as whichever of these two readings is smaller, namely 1.48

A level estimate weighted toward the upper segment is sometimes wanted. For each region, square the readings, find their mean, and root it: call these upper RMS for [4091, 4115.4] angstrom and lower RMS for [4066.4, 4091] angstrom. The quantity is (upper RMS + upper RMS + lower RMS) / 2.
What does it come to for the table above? 2.35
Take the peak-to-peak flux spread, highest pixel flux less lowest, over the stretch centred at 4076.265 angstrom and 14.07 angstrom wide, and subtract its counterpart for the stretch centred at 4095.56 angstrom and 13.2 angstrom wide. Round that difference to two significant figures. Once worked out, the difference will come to 0.37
